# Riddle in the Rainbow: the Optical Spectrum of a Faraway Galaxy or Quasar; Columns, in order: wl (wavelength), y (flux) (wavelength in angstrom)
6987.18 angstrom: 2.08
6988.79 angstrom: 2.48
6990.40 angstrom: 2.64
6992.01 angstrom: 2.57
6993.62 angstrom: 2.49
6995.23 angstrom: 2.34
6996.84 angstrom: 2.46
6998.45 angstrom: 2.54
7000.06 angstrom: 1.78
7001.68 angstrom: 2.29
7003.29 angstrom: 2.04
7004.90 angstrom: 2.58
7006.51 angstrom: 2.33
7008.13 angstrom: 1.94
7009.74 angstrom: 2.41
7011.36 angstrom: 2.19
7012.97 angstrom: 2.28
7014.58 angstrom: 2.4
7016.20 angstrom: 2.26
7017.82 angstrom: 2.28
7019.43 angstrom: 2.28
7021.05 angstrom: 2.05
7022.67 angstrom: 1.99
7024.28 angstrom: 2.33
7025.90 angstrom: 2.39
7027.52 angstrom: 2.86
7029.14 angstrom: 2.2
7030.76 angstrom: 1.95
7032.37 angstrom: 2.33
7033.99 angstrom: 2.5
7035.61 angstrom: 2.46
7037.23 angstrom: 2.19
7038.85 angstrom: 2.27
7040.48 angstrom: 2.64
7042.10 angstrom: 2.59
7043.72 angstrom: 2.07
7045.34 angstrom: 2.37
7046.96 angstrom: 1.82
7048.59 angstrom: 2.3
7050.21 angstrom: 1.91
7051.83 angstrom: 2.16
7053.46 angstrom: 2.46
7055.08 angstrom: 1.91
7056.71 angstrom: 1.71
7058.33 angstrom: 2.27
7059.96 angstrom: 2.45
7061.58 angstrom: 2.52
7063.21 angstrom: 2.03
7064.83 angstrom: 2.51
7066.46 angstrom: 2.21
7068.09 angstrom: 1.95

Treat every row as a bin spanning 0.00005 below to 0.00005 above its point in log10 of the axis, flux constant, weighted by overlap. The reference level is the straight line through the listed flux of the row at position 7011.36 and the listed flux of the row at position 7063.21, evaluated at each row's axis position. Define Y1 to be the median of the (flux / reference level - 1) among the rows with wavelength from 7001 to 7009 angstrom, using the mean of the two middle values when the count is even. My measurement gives 0.03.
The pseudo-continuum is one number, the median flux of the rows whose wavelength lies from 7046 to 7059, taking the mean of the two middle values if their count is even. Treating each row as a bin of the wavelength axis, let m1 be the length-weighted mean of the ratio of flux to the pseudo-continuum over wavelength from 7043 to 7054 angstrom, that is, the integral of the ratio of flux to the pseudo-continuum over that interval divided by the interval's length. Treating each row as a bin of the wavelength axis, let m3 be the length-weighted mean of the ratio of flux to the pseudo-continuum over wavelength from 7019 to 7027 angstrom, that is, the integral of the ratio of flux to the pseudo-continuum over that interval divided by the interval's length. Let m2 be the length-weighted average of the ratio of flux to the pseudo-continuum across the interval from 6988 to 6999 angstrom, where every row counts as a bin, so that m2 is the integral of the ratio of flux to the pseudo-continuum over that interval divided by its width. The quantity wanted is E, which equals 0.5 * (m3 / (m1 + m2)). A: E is 0.239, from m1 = 1.06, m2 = 1.23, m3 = 1.09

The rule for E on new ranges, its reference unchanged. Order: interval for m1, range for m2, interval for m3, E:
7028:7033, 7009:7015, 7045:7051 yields 0.230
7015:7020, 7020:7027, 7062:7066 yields 0.254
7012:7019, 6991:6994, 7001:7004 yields 0.223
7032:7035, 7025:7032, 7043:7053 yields 0.222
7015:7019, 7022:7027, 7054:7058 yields 0.209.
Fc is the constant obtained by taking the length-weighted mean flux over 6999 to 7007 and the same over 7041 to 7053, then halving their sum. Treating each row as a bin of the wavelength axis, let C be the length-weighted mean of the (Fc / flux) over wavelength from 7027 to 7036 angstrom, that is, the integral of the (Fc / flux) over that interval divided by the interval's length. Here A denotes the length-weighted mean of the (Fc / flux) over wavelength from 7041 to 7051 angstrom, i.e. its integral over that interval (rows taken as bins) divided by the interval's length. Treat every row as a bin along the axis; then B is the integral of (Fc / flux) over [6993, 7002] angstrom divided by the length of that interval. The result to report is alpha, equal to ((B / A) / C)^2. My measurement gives 1.00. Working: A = 1.02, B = 0.97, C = 0.94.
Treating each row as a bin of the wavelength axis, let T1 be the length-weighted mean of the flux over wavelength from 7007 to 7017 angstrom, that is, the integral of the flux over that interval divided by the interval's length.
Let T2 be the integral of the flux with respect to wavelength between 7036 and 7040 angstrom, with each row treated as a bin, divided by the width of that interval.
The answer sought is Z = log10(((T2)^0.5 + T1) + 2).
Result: 0.760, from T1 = 2.25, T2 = 2.28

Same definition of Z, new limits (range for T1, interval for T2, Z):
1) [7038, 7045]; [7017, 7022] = 0.769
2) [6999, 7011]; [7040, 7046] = 0.760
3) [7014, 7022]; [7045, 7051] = 0.755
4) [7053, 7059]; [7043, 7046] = 0.744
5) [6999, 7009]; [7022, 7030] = 0.756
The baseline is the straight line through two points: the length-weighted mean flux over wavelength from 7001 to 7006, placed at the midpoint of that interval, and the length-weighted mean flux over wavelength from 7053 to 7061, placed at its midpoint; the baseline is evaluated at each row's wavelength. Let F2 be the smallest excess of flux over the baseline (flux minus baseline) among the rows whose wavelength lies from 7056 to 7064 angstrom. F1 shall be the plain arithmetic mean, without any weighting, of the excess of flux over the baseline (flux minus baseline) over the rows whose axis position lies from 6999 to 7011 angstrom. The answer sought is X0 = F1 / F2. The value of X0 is 0.24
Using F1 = -0.11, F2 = -0.45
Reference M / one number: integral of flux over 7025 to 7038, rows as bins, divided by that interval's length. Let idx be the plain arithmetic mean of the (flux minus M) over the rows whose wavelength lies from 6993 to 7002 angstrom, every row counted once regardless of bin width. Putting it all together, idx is -0.04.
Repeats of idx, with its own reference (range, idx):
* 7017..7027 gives -0.14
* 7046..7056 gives -0.27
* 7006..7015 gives -0.10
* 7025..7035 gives 0.01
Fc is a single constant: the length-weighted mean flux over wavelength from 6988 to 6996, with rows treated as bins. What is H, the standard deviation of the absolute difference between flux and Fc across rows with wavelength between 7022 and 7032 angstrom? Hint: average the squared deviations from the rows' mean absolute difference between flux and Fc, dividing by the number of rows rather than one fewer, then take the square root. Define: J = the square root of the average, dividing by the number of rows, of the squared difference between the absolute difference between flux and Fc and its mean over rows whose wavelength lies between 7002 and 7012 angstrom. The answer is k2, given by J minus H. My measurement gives 0.023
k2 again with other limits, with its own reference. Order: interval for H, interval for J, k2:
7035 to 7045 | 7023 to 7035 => 0.032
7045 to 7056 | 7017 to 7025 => -0.098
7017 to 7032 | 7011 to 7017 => -0.071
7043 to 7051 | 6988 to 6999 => -0.160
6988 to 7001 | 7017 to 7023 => -0.091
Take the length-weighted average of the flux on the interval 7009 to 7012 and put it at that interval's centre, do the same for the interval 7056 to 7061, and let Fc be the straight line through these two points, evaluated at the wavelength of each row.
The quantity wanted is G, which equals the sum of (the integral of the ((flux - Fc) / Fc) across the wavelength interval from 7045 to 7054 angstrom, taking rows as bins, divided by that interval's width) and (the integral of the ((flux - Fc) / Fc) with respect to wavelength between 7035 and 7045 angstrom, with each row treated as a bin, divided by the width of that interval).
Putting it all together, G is 0.05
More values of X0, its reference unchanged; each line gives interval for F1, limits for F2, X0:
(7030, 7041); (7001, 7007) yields -0.43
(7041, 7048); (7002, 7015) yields -0.05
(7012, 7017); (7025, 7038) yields -0.13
